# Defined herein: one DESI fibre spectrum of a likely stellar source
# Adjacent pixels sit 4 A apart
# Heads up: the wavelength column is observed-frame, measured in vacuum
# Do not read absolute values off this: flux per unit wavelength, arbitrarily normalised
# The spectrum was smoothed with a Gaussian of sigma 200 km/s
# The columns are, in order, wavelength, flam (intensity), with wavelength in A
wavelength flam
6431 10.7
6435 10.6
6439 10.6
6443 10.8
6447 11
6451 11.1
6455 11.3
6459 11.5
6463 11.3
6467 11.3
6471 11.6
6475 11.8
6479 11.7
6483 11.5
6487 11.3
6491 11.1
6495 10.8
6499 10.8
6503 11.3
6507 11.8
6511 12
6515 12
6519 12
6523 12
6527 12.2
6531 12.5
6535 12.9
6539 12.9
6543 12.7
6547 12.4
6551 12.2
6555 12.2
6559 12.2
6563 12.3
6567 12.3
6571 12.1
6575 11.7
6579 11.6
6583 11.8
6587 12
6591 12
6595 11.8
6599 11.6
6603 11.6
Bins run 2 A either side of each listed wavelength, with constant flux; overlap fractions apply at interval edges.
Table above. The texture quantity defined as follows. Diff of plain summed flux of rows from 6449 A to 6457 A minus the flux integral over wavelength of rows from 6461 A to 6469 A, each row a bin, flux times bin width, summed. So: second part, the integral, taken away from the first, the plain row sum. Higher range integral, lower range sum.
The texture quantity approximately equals -68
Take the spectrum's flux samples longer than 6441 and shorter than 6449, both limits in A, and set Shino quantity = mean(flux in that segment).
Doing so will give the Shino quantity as 10.9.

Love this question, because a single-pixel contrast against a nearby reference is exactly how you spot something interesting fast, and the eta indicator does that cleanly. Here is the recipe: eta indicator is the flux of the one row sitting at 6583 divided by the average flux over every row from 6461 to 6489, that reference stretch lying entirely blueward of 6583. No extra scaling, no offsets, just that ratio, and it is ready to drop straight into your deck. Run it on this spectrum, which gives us 1.03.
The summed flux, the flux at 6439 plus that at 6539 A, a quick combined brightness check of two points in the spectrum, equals 23.5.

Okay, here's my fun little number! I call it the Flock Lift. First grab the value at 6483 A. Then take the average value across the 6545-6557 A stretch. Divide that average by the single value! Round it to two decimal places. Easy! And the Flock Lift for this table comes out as 1.07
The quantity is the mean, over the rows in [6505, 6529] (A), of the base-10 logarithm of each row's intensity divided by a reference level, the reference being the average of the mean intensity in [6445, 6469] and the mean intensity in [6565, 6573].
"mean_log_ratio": 0.01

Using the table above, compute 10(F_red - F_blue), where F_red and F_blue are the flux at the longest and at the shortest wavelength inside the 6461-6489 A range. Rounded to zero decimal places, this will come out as 0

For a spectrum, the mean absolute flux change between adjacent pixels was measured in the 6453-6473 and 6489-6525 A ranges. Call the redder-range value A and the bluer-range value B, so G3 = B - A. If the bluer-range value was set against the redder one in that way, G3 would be -0.01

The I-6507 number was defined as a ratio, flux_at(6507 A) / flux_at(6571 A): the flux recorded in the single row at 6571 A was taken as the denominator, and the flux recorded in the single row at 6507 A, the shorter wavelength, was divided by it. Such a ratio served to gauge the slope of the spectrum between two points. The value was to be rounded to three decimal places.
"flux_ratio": 0.975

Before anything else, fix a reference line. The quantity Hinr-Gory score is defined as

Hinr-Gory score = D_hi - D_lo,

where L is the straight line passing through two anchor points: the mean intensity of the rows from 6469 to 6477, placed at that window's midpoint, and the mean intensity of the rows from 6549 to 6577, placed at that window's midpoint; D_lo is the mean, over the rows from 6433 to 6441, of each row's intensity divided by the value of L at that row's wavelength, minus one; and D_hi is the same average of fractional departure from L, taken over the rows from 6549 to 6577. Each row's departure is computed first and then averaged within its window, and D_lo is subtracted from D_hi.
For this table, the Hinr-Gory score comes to 0.08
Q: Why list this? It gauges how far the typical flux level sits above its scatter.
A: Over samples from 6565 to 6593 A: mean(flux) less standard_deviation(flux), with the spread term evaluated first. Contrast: 11.7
